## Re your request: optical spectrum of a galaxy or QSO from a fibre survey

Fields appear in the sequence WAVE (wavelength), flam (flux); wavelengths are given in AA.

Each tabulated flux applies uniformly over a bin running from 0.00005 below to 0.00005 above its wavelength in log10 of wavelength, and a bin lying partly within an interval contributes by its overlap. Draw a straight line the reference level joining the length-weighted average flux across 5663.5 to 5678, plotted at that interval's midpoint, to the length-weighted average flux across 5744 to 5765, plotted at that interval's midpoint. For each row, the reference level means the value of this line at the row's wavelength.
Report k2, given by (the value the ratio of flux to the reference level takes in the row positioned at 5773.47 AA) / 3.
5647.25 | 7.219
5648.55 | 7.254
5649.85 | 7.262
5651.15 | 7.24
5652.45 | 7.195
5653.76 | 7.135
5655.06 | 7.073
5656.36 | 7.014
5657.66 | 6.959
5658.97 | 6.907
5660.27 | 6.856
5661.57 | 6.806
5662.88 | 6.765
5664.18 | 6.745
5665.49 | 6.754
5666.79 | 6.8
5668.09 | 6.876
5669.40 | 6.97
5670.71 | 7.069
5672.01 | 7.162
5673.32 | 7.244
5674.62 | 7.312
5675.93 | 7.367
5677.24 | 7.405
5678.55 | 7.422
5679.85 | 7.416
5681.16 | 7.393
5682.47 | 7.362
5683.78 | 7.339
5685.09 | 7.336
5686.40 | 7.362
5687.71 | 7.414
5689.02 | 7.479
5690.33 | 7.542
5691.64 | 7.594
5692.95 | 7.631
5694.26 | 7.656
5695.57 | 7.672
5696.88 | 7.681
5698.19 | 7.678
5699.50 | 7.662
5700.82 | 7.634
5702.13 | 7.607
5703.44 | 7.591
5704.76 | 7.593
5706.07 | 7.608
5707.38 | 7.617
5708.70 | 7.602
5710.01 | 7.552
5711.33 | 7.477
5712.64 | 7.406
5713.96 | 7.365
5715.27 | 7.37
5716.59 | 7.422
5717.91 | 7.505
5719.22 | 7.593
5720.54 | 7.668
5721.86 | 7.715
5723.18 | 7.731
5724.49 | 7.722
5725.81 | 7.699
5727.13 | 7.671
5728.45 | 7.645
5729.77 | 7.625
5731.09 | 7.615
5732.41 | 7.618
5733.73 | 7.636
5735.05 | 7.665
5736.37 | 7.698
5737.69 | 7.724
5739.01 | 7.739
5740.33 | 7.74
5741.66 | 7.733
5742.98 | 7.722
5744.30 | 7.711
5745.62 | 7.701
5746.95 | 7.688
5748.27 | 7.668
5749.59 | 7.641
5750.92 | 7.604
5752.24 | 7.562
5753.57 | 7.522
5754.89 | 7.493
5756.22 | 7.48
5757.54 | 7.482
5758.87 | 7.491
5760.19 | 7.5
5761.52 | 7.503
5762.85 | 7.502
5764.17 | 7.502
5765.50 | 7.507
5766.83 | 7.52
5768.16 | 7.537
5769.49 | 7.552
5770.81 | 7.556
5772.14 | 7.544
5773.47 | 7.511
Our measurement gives 0.326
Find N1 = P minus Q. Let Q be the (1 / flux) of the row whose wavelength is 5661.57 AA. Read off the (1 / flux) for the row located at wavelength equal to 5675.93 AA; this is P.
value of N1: -0.011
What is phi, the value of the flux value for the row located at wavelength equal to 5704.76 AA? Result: 7.593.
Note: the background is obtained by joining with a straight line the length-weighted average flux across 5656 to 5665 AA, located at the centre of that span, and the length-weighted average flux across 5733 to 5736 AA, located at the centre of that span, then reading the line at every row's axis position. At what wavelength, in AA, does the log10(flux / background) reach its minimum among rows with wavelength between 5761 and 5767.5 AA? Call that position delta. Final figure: 5766.83 AA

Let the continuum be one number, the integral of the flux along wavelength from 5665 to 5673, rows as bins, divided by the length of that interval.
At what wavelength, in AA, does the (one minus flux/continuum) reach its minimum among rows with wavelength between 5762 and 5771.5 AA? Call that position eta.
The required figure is 5770.81 AA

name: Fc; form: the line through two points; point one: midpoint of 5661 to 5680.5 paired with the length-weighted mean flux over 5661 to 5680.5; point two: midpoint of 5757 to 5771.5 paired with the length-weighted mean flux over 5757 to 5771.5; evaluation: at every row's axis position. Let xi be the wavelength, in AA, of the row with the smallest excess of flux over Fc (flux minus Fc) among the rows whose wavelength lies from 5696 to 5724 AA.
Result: 5715.27 AA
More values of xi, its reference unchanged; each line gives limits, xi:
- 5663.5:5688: 5664.18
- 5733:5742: 5733.73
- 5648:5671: 5664.18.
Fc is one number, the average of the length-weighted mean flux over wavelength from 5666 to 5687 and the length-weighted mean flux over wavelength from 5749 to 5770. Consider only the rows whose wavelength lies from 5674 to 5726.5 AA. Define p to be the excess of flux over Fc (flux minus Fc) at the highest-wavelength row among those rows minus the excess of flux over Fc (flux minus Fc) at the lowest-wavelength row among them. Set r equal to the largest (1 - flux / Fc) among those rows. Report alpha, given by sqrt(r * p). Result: 0.059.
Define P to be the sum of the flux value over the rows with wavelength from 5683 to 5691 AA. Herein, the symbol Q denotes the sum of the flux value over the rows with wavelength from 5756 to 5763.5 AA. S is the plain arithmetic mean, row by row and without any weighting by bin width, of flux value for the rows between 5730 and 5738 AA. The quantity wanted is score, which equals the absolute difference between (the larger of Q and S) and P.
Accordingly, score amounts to 0.5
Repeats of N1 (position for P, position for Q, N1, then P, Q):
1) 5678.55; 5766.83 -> 0.002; 0.135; 0.133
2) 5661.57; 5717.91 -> 0.014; 0.147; 0.133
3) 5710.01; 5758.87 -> -0.001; 0.132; 0.133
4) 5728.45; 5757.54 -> -0.003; 0.131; 0.134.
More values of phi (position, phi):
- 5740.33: 7.74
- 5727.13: 7.671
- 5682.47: 7.362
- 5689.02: 7.479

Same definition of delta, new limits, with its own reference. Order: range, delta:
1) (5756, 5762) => 5761.52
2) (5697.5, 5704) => 5703.44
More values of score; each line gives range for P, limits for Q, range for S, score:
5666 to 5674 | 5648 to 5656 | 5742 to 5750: 1.0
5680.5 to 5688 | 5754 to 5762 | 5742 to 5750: 0.7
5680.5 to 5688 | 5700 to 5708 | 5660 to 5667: 1.4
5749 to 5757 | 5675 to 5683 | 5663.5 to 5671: 0.9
